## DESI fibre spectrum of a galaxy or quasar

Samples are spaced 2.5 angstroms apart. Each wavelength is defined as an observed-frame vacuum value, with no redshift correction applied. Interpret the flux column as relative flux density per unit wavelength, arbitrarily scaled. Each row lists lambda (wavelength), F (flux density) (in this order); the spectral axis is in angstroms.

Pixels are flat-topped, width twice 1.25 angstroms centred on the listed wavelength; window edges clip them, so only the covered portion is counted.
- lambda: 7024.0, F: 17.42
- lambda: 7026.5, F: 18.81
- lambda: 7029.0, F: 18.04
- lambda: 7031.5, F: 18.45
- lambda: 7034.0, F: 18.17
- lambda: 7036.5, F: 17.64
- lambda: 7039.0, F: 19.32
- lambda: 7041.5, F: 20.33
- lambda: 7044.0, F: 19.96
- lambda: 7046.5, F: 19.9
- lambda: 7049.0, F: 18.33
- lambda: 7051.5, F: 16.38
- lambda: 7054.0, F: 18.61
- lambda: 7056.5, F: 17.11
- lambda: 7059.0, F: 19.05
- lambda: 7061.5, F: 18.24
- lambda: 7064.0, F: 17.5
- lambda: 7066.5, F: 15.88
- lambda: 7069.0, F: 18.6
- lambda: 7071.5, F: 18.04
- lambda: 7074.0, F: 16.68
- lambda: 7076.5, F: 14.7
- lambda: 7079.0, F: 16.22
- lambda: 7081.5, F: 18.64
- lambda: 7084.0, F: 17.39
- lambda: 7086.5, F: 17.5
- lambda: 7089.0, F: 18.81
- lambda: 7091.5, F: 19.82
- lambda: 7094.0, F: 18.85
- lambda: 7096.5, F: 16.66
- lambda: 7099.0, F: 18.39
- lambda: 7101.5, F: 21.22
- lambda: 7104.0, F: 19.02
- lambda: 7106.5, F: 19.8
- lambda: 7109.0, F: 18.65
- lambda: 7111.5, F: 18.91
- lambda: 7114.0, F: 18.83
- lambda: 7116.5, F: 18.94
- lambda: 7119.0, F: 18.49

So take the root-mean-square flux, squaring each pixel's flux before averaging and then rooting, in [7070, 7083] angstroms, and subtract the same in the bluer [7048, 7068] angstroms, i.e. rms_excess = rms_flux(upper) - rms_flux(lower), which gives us -0.8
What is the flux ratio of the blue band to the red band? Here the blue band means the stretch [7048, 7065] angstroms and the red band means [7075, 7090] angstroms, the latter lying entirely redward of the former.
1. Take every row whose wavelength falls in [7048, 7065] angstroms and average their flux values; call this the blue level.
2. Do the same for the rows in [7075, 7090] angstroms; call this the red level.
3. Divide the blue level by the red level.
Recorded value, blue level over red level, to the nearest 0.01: 1.04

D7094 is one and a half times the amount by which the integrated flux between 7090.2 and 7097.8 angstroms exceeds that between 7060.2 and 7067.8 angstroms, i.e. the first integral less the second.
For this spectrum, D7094 14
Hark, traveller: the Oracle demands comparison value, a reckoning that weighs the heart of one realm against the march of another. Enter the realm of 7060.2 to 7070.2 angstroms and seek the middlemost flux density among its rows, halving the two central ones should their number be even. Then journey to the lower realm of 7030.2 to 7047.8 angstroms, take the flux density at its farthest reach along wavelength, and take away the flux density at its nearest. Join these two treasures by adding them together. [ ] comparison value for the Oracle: 19.3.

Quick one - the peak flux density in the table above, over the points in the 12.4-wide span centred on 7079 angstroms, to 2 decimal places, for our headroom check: 18.64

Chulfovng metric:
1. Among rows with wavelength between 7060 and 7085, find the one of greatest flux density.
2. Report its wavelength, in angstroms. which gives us 7081.5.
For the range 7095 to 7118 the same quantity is 7101.5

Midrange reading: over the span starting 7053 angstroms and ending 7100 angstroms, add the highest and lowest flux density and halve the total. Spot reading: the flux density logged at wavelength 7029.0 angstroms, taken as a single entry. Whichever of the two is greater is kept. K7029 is 18.04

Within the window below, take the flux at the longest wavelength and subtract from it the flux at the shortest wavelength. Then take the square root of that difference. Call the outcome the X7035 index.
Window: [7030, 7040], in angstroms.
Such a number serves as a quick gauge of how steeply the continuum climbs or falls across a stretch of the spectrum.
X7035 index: 0.9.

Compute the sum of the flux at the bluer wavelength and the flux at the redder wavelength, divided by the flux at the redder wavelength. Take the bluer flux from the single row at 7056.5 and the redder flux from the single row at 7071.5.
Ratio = 1.95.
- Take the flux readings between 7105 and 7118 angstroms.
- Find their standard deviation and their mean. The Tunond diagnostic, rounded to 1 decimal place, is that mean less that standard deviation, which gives 18.6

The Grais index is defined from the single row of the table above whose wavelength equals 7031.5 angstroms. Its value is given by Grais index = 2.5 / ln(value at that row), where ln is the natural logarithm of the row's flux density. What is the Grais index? 0.858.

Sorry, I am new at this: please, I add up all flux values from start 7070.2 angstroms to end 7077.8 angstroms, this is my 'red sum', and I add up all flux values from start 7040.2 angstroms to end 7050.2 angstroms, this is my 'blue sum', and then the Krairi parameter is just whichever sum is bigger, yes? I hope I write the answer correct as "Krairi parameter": 79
